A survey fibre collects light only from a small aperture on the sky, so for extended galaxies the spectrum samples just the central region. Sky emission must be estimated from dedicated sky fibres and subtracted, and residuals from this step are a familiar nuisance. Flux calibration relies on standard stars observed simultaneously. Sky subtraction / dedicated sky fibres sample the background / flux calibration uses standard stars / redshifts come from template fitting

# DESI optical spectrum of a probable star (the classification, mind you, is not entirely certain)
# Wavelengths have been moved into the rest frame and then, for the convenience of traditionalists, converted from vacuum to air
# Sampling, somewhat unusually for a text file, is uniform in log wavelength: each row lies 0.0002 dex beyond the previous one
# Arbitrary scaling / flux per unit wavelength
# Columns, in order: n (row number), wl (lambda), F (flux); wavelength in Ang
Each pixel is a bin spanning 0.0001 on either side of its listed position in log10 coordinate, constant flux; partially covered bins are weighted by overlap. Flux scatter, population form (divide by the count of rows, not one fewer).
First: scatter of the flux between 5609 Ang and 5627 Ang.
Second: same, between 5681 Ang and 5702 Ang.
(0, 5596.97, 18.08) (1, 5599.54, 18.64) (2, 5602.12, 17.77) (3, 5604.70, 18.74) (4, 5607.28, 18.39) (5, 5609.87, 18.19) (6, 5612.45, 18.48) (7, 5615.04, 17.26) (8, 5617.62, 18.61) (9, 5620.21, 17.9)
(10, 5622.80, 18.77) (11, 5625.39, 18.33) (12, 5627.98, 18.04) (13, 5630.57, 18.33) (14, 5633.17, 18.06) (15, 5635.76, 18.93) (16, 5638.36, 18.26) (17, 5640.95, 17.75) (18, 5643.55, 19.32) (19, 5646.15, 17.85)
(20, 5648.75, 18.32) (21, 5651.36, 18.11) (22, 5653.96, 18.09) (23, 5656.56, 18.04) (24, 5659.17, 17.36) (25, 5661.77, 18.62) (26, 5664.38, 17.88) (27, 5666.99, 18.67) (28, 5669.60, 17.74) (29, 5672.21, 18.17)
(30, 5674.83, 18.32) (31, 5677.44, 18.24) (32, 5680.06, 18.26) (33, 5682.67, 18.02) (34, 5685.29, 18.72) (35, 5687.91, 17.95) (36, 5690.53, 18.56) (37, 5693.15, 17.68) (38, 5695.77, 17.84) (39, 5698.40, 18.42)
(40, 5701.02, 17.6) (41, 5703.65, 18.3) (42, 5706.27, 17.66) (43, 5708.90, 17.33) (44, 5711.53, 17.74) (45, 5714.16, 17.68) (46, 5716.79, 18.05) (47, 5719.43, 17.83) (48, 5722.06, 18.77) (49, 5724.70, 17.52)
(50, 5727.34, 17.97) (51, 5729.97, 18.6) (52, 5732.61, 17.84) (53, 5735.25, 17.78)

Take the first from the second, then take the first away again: -0.55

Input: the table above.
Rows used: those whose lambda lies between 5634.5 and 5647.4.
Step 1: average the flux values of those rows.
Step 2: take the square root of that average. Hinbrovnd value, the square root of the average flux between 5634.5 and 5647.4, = 4.29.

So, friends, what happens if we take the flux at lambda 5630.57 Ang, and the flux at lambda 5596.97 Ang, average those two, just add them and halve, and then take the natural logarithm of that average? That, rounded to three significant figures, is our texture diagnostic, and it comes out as 2.90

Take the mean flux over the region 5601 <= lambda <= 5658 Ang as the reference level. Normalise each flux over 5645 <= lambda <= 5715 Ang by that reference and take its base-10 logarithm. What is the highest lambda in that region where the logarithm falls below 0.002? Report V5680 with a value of 5714.16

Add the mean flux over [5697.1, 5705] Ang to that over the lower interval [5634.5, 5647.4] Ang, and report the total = 36.5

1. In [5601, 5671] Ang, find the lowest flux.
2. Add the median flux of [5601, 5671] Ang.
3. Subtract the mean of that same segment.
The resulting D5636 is 17.23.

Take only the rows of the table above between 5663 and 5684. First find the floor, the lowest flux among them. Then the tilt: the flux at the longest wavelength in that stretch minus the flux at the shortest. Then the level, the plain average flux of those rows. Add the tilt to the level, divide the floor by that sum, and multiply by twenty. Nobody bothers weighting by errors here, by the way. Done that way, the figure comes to 19.4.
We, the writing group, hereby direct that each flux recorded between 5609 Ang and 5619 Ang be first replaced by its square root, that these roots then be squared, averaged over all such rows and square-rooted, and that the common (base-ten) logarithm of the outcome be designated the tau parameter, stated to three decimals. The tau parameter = 0.629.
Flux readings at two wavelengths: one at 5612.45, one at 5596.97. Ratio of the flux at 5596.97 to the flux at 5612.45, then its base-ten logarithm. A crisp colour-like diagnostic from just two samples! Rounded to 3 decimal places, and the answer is -0.010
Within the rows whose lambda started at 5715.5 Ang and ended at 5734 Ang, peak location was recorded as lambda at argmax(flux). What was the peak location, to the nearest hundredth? 5722.06 Ang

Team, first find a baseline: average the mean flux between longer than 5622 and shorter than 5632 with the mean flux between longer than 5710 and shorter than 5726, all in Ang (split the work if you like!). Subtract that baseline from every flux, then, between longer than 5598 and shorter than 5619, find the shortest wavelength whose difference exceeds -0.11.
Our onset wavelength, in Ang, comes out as 5599.54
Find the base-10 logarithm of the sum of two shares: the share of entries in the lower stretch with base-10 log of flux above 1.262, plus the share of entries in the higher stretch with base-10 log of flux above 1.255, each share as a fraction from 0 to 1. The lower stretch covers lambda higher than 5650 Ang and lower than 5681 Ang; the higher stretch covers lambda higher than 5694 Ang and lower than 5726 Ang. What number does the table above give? -0.23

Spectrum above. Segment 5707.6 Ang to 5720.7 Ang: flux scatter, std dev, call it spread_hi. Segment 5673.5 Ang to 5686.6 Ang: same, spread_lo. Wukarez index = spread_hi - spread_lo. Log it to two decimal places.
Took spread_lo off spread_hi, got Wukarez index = 0.01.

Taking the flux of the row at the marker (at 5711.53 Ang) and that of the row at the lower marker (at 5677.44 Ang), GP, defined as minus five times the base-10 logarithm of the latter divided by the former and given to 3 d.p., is -0.060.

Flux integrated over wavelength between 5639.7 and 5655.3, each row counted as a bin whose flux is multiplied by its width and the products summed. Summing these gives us 285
